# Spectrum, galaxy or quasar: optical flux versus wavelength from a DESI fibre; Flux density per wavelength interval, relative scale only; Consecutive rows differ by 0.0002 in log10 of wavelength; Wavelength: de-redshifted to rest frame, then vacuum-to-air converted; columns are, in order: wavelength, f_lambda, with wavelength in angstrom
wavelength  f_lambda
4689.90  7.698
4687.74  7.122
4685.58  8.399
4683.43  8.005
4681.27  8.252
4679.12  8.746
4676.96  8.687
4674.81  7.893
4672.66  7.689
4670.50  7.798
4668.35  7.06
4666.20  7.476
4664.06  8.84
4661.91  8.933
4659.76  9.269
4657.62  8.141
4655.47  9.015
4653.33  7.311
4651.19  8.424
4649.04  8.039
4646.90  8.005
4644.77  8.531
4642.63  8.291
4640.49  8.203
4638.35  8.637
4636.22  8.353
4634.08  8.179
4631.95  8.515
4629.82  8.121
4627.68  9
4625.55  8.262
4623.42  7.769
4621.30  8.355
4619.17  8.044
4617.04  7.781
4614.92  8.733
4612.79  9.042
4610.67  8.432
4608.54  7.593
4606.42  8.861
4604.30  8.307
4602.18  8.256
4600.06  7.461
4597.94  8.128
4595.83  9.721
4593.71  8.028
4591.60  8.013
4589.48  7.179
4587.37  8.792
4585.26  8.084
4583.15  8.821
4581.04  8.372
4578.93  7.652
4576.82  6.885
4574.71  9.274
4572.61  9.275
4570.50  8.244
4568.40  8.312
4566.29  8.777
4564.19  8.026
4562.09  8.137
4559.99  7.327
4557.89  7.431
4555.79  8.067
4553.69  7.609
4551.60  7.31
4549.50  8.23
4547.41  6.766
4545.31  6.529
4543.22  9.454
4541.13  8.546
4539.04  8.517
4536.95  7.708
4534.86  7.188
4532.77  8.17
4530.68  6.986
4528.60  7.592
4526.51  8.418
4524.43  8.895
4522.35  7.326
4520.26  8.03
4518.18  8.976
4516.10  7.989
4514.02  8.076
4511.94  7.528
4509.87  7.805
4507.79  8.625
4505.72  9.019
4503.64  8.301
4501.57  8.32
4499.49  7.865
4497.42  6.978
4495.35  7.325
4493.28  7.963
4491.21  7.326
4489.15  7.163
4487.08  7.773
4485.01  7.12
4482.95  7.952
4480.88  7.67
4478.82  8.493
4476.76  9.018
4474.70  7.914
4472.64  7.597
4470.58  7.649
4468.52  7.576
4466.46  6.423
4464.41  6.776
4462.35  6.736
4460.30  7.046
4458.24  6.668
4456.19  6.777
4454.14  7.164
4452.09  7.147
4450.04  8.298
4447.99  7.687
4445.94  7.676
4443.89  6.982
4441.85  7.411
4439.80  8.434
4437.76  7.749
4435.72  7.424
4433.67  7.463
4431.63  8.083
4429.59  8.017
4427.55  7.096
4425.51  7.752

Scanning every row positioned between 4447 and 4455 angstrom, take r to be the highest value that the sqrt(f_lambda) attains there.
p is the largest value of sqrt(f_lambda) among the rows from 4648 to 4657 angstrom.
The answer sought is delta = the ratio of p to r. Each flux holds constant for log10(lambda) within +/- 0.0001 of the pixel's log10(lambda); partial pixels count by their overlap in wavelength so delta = 1.04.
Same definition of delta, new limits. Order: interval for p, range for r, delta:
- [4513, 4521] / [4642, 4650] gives 1.03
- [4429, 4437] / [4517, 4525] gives 0.95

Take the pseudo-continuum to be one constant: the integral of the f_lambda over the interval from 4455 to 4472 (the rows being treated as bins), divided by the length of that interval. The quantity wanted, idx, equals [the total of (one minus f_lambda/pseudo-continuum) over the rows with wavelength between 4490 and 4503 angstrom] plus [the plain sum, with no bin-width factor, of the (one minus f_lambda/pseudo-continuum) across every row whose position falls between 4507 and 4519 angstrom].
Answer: -1.59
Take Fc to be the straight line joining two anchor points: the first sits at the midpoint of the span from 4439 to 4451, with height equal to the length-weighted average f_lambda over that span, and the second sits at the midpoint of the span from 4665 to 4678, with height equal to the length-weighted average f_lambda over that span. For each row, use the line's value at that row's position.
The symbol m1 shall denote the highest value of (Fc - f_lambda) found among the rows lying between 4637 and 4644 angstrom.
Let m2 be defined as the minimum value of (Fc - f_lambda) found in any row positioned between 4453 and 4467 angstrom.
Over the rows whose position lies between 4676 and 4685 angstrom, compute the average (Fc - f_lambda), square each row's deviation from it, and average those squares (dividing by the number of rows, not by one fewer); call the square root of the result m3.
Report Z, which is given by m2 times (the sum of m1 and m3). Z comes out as -0.1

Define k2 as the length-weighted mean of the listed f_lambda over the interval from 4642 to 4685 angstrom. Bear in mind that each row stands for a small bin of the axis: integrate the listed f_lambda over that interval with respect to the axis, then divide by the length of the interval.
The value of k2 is 8.22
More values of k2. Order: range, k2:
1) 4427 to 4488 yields 7.53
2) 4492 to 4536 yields 7.96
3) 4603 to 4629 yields 8.34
